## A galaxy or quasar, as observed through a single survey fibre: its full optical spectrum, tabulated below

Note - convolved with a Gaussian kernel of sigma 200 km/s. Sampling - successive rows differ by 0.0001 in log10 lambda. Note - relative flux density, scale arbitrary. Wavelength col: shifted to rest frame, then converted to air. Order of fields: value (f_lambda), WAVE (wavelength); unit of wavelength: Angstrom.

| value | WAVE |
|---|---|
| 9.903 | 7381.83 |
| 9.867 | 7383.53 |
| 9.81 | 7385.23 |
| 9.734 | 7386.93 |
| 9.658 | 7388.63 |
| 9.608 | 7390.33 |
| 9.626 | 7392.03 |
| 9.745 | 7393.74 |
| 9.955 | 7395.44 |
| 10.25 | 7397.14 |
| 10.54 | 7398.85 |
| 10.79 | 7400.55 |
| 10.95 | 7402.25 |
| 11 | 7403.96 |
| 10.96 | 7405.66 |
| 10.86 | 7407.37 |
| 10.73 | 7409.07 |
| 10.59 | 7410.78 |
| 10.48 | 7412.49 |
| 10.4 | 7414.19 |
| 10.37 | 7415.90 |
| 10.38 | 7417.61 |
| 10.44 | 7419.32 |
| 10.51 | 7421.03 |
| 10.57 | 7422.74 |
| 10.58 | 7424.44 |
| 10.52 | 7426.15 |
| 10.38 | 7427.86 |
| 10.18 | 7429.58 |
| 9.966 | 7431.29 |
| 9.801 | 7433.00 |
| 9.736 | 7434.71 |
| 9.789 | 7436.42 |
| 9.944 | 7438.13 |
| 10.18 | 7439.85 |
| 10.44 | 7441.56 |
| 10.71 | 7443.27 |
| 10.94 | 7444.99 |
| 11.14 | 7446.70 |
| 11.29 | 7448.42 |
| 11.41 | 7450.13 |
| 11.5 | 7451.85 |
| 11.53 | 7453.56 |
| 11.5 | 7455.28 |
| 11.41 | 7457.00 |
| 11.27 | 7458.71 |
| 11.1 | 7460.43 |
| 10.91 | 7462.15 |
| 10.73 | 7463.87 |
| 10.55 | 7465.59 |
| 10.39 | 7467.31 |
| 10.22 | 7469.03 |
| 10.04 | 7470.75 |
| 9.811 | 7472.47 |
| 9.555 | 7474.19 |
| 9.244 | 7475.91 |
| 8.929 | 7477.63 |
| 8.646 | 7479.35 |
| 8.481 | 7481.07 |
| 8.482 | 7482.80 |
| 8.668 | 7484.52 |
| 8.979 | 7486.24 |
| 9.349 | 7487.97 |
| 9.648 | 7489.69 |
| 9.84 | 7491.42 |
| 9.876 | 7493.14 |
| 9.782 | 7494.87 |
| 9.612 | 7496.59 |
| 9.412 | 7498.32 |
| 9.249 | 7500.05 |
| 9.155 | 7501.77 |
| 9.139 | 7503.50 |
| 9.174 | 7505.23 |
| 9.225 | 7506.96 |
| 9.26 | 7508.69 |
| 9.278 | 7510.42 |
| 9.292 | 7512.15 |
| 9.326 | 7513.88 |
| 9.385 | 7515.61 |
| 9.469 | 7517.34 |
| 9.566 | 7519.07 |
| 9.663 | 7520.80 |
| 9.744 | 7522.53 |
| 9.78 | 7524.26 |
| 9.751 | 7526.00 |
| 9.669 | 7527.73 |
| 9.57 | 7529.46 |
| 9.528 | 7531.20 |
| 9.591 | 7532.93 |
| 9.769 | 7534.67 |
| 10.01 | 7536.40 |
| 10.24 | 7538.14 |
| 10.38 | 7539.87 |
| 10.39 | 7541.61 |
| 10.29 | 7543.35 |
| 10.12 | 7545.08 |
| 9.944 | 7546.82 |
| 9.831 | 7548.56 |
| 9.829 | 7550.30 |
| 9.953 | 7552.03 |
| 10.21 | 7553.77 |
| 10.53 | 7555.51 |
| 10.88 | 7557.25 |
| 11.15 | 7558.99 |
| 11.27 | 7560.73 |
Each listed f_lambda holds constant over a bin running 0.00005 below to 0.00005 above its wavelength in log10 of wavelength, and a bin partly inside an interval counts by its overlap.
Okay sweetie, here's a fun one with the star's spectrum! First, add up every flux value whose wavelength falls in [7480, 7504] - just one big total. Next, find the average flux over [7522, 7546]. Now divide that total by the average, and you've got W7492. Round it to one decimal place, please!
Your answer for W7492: 13.1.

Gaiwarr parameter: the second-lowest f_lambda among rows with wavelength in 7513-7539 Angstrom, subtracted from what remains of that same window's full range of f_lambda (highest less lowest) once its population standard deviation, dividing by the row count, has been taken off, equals -8.70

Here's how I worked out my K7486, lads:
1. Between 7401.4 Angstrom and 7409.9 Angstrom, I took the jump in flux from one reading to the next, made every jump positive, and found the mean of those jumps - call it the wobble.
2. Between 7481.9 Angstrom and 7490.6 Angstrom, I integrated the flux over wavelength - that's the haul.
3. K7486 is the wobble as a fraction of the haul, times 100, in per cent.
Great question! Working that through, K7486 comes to 0.10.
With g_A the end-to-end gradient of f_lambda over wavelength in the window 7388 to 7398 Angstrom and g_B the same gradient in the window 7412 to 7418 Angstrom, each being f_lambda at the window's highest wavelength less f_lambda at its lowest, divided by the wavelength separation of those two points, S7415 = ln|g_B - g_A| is -2.42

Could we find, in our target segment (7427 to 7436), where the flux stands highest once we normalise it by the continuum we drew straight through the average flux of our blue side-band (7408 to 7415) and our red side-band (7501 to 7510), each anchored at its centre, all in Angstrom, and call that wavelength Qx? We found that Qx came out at 7427.86 Angstrom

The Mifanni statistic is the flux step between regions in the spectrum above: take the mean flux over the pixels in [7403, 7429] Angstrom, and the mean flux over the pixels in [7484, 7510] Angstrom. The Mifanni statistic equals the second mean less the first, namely -1.2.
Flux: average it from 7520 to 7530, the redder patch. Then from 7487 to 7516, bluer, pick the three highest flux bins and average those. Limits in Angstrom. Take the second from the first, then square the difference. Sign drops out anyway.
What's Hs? 0.0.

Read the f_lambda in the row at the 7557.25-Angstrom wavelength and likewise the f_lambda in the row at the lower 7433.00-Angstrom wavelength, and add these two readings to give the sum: 20.7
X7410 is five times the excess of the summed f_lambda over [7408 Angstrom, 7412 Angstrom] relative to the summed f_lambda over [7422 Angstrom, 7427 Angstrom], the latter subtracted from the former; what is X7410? -52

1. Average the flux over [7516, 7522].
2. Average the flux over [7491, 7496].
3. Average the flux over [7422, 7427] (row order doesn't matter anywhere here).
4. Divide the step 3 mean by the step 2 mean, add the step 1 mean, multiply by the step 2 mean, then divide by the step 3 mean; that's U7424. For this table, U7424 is 9.9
